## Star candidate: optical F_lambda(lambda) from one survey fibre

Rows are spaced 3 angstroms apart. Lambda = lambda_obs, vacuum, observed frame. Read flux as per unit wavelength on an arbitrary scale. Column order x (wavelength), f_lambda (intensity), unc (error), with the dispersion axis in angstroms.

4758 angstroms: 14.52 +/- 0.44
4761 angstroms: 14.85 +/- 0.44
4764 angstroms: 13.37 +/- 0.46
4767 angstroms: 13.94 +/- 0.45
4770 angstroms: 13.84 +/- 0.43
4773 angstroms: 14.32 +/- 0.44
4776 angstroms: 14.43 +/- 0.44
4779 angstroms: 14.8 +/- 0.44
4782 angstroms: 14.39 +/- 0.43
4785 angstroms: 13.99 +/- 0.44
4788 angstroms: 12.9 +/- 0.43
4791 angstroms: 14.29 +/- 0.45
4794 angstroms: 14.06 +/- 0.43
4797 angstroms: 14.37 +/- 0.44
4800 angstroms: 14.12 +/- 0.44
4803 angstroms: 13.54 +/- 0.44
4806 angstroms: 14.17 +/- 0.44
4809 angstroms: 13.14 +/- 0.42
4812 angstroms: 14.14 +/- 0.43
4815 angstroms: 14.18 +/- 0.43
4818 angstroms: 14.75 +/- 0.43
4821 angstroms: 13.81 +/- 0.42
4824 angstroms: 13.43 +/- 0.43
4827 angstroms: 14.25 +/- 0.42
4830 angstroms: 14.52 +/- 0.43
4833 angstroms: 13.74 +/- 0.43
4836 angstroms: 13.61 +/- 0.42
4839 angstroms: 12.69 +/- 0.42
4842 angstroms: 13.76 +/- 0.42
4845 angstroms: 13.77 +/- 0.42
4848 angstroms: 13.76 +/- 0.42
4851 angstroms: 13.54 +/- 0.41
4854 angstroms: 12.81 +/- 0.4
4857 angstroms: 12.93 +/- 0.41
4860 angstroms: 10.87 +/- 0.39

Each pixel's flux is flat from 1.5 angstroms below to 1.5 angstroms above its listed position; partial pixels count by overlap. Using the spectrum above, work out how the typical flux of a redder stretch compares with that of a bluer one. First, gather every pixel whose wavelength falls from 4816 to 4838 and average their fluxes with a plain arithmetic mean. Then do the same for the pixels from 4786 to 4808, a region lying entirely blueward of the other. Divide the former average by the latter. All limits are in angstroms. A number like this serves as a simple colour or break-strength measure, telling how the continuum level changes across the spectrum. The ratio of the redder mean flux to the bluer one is 1.01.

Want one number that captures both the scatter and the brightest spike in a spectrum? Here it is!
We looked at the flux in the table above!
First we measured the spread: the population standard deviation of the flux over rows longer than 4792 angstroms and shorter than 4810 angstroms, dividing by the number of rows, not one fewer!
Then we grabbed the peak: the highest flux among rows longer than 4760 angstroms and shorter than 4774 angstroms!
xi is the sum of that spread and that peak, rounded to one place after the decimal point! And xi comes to 15.3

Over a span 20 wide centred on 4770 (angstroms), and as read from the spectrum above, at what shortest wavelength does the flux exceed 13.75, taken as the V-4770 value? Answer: 4761 angstroms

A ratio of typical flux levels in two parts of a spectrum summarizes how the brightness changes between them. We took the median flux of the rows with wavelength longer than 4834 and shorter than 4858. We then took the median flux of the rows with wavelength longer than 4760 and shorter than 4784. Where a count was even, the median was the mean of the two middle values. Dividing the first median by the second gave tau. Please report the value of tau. 0.95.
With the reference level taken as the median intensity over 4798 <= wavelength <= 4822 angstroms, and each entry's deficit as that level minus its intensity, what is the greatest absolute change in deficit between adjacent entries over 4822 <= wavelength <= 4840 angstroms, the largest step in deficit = 0.92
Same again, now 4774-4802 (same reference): 1.39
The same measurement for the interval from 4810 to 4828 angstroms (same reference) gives 0.94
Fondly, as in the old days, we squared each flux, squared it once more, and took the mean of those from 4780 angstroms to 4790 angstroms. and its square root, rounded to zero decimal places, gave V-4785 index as 191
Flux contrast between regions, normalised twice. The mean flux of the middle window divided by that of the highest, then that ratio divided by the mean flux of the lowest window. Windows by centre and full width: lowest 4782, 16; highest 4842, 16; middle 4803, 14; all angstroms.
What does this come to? 0.0727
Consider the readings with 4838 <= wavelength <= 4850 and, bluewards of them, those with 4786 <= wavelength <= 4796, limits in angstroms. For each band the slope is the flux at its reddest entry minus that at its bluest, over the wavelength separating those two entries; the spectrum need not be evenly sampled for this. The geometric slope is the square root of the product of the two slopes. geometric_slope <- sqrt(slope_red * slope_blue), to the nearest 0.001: 0.152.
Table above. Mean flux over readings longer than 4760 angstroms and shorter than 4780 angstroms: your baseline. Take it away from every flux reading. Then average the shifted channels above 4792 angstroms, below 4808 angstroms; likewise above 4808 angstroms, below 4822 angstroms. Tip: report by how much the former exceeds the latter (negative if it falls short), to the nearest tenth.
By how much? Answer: 0.0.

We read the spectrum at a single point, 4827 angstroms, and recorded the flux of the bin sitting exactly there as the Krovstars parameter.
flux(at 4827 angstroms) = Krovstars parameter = 14.25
